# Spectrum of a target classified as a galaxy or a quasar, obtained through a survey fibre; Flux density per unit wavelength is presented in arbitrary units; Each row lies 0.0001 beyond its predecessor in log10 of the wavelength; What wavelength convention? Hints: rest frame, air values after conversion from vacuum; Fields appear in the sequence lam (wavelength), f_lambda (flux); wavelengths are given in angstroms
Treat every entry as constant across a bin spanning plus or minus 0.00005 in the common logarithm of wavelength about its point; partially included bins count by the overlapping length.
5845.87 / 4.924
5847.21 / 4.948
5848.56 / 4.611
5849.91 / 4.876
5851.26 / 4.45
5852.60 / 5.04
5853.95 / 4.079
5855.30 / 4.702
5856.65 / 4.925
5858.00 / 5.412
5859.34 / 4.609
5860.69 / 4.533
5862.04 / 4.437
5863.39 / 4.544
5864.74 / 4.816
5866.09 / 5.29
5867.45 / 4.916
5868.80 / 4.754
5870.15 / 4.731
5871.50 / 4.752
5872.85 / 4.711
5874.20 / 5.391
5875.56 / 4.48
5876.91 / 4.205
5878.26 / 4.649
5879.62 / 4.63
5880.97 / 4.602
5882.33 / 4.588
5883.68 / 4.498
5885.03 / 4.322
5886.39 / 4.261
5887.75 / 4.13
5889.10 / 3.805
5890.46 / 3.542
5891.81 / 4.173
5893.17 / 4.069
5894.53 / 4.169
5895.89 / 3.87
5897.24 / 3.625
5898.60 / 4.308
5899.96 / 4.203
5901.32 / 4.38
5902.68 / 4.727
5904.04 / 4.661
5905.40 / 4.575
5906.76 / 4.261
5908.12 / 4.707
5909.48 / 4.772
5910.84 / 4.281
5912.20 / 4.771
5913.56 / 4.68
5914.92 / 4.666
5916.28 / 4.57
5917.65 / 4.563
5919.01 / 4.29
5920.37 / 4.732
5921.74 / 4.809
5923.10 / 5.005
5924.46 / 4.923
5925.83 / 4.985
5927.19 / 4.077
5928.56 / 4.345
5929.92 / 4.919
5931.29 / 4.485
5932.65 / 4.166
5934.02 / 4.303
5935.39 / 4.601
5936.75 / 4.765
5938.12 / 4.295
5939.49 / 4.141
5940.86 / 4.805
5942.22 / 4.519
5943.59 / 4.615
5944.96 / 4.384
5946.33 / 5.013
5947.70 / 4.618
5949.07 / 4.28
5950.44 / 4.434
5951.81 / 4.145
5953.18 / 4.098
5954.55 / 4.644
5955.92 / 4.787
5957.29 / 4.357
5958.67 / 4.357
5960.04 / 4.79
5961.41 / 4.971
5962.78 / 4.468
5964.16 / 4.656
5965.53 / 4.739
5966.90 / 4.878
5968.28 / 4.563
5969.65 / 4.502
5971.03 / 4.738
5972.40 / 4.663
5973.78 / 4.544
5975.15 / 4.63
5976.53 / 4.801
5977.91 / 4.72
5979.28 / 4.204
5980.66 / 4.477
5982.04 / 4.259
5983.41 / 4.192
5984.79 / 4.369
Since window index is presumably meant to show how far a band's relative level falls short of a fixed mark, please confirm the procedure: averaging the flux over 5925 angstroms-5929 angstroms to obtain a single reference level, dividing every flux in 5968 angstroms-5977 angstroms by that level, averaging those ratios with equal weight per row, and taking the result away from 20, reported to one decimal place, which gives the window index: 19.0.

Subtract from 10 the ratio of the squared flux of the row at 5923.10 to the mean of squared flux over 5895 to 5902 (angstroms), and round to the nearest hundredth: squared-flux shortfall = 8.50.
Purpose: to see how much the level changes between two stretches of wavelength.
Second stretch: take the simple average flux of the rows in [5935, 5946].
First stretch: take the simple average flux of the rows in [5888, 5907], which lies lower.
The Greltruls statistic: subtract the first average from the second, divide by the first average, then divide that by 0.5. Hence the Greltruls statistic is 0.17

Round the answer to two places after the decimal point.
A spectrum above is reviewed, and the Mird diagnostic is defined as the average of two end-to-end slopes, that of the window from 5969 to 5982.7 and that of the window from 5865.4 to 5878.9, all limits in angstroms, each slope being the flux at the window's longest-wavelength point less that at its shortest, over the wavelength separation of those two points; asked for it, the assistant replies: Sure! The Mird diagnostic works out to -0.04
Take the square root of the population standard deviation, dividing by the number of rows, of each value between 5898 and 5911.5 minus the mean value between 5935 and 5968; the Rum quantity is 0.46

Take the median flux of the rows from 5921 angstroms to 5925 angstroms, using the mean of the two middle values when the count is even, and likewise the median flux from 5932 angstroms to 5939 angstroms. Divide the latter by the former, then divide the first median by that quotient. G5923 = 5.63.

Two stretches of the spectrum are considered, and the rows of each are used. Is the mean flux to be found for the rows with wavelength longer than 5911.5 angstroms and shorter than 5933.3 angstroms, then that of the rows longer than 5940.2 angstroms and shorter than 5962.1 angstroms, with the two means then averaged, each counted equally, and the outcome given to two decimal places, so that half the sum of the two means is 4.59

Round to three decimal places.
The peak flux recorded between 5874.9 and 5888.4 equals 4.649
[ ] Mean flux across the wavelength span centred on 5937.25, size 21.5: 4.50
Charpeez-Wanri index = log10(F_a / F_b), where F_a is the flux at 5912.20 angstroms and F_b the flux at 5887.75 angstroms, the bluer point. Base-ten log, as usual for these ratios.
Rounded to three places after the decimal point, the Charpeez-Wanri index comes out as 0.063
